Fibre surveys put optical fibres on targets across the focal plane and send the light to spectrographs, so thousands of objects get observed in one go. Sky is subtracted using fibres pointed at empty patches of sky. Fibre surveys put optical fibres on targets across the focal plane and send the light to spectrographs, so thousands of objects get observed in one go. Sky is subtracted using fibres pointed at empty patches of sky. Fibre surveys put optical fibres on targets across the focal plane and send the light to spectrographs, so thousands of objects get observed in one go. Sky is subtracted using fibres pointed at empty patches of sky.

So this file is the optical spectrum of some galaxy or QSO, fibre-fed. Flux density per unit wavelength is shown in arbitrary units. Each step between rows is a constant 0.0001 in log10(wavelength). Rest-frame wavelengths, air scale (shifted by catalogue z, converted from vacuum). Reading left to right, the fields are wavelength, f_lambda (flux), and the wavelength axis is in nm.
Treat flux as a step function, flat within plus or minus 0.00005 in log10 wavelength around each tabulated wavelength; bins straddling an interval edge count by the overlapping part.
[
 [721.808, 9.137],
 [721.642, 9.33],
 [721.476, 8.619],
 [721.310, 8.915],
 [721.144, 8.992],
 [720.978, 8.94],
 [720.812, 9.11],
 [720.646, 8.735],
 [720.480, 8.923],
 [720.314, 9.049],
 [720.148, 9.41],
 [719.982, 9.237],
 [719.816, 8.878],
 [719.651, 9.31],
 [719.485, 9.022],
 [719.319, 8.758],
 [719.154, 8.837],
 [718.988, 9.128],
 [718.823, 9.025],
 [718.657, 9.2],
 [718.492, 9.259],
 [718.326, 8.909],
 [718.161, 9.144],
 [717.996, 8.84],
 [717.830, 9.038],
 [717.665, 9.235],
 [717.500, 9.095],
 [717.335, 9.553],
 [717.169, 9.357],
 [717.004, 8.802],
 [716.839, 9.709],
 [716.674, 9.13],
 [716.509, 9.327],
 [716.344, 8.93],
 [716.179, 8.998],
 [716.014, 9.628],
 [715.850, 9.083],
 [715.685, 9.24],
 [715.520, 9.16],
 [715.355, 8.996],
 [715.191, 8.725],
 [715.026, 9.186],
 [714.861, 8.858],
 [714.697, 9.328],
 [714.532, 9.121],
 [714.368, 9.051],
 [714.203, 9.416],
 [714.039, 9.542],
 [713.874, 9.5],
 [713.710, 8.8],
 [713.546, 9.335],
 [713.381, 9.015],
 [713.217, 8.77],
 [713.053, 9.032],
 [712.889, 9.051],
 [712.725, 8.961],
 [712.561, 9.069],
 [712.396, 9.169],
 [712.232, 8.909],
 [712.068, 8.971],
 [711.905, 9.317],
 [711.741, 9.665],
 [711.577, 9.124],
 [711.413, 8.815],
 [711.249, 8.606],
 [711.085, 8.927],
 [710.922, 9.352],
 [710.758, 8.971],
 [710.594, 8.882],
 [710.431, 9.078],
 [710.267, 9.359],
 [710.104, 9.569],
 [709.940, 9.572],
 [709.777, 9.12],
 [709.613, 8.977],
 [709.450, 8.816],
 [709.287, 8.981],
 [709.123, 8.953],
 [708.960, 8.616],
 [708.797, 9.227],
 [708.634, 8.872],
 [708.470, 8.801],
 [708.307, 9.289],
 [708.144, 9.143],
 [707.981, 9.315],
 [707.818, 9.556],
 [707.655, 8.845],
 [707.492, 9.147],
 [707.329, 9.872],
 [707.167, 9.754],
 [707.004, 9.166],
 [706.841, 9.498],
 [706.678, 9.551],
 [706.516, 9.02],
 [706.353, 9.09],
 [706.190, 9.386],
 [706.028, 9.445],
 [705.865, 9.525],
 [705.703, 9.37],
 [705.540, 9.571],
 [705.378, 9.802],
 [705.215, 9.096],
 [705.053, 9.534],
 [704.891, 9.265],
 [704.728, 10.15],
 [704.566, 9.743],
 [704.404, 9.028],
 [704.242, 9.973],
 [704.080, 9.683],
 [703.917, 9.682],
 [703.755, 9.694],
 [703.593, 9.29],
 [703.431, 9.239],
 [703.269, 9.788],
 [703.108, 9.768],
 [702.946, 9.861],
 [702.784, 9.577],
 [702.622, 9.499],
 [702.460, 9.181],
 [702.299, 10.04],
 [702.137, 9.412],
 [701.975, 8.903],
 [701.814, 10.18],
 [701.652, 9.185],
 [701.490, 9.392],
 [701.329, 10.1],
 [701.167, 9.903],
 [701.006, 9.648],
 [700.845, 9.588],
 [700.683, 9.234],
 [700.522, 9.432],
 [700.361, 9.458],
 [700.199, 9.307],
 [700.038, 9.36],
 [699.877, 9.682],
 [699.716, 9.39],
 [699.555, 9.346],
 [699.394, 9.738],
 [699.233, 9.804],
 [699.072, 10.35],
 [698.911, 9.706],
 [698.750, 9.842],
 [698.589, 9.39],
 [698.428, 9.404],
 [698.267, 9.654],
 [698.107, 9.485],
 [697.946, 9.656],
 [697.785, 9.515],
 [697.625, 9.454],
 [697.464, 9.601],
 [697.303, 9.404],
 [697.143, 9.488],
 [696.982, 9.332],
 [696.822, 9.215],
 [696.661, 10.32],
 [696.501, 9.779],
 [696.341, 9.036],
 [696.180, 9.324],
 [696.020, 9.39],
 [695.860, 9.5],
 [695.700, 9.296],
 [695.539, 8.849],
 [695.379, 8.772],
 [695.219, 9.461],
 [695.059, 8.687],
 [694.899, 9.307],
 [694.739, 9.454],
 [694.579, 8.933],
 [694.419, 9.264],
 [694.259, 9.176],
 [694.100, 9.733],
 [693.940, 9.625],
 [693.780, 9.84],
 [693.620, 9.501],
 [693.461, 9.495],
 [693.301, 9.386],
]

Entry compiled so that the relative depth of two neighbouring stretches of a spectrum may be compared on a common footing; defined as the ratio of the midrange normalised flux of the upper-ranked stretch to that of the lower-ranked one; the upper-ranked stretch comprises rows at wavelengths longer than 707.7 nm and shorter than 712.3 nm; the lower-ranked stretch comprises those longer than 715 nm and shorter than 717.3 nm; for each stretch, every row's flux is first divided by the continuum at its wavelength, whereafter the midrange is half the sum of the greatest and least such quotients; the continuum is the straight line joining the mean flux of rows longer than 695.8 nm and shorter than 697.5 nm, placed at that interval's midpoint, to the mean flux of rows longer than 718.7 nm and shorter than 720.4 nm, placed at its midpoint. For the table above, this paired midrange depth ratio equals 0.98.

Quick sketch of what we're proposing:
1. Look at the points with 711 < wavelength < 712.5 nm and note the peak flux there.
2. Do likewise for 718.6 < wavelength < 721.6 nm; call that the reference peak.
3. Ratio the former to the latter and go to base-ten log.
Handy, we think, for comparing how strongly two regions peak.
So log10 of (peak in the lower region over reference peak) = 0.01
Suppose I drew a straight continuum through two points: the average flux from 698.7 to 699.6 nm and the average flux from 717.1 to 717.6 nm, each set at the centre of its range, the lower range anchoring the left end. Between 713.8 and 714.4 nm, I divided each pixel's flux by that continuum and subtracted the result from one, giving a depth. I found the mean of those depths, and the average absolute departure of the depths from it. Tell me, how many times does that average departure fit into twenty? 1177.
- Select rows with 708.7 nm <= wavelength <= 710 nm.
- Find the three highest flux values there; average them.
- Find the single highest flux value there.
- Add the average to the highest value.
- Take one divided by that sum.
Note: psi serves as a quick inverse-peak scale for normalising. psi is 0.0530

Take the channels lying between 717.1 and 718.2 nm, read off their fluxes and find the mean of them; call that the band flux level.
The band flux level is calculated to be 9.18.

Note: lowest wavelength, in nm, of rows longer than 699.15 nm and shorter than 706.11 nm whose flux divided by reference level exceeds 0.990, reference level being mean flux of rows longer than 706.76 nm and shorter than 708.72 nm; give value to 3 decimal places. 699.233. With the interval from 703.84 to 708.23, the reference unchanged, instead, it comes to 703.917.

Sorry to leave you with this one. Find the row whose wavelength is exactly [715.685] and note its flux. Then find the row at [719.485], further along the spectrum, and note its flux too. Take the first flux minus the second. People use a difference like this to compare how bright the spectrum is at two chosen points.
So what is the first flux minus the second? 0.2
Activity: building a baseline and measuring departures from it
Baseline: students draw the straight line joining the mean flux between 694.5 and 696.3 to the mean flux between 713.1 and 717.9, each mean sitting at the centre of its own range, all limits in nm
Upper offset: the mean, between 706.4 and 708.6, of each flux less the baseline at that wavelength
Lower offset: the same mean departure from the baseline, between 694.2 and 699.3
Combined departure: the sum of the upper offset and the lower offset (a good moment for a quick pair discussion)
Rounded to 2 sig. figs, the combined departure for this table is 0.38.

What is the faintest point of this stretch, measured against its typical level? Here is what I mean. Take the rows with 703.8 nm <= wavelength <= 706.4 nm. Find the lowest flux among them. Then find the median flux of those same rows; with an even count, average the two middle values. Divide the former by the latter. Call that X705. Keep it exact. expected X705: 0.947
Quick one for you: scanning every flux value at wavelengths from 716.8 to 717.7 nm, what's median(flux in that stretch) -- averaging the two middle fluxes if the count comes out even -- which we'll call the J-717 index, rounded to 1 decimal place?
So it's 9.3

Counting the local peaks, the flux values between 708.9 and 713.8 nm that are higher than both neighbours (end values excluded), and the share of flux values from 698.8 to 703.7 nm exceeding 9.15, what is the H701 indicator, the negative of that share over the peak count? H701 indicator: -0.14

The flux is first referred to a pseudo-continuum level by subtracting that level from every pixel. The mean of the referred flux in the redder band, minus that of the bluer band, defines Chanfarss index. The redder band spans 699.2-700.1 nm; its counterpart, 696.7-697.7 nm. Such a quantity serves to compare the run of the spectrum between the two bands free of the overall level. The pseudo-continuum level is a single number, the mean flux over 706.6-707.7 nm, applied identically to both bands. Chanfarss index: 0.1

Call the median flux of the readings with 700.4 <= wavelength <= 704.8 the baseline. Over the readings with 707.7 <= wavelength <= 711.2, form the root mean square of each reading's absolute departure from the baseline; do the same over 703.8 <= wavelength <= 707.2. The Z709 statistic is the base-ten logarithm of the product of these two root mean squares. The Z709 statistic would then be -0.69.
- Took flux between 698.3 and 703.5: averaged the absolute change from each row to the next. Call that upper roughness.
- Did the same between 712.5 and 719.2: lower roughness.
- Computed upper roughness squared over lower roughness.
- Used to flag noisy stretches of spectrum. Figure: 0.41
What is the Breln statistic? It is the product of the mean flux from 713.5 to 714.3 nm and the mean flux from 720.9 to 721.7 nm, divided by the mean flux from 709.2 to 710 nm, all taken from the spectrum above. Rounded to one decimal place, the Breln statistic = 9.2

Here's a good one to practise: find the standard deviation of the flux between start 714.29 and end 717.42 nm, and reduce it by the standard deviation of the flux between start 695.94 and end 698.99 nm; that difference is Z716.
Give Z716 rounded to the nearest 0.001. -0.005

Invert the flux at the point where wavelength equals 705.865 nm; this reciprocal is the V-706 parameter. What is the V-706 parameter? 0.105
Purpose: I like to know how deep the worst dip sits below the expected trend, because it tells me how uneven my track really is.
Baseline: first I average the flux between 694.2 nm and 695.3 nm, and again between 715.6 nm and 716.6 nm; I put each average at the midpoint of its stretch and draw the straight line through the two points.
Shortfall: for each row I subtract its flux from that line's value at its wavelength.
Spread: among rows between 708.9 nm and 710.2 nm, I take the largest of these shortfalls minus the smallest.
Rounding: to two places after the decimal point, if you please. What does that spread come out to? 0.96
